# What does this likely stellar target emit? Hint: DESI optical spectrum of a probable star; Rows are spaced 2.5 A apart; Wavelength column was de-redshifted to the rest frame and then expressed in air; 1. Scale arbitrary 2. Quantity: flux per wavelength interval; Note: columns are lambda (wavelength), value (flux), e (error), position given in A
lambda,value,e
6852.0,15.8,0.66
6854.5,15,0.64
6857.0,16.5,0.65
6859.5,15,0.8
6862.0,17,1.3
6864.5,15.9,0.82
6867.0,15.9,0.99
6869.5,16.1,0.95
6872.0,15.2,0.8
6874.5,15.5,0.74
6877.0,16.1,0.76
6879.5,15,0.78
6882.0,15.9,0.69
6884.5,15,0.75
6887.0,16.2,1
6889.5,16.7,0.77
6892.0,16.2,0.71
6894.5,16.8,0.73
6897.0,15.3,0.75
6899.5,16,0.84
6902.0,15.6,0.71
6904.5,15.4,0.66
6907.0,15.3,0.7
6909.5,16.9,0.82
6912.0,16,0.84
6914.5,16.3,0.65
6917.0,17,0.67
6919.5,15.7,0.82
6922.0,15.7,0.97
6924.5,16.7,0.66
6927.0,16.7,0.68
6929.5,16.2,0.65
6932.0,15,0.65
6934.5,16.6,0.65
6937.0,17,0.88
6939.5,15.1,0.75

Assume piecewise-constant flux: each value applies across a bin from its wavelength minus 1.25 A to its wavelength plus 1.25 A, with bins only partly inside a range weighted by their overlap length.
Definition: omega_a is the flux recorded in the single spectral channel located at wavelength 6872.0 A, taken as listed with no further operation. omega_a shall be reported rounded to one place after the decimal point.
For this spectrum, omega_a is 15.2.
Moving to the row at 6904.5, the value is 15.4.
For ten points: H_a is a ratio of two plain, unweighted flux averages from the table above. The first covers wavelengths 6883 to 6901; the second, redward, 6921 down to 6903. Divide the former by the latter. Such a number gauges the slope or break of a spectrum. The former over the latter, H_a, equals 1.00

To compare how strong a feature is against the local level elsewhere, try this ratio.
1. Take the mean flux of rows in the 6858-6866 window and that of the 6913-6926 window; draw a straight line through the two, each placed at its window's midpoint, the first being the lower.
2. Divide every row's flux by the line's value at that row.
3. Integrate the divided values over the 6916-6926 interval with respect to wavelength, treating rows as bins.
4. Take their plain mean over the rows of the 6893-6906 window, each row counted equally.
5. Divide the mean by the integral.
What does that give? 0.098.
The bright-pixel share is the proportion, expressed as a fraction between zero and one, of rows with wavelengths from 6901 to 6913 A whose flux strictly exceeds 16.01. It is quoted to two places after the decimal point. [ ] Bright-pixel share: 0.20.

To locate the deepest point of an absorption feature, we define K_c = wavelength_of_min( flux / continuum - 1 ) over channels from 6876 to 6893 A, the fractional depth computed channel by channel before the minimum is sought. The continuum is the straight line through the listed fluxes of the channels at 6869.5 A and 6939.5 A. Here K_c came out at 6879.5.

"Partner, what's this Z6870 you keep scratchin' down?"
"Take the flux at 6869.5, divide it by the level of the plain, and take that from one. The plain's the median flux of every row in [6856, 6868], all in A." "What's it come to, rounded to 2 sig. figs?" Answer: -0.013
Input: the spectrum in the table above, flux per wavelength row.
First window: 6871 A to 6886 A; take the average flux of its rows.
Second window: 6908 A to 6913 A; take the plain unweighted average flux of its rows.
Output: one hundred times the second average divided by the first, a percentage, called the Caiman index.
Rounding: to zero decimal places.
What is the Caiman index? 106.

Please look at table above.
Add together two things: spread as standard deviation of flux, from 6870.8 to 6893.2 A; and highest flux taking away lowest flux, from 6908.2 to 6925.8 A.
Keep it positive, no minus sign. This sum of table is 1.9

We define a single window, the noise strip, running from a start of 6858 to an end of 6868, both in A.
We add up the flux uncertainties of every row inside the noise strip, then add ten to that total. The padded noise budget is 13.9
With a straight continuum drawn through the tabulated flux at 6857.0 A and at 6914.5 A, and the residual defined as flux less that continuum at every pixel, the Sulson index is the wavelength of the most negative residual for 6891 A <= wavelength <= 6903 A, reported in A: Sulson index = 6897.0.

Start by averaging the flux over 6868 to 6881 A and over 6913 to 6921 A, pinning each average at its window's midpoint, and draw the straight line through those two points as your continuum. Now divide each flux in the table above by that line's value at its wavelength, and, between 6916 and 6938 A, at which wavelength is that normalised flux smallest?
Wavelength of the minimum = 6932.0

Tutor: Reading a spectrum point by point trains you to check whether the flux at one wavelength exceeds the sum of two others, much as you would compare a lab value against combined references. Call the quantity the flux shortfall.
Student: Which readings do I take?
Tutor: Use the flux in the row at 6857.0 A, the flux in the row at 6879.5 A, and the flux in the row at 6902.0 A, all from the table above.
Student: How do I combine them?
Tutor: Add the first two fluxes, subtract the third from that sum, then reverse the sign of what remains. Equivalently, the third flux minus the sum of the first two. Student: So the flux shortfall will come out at -15.9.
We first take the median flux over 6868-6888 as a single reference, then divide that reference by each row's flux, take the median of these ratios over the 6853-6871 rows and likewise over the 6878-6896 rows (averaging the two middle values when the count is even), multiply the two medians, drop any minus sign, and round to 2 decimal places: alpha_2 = 0.96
